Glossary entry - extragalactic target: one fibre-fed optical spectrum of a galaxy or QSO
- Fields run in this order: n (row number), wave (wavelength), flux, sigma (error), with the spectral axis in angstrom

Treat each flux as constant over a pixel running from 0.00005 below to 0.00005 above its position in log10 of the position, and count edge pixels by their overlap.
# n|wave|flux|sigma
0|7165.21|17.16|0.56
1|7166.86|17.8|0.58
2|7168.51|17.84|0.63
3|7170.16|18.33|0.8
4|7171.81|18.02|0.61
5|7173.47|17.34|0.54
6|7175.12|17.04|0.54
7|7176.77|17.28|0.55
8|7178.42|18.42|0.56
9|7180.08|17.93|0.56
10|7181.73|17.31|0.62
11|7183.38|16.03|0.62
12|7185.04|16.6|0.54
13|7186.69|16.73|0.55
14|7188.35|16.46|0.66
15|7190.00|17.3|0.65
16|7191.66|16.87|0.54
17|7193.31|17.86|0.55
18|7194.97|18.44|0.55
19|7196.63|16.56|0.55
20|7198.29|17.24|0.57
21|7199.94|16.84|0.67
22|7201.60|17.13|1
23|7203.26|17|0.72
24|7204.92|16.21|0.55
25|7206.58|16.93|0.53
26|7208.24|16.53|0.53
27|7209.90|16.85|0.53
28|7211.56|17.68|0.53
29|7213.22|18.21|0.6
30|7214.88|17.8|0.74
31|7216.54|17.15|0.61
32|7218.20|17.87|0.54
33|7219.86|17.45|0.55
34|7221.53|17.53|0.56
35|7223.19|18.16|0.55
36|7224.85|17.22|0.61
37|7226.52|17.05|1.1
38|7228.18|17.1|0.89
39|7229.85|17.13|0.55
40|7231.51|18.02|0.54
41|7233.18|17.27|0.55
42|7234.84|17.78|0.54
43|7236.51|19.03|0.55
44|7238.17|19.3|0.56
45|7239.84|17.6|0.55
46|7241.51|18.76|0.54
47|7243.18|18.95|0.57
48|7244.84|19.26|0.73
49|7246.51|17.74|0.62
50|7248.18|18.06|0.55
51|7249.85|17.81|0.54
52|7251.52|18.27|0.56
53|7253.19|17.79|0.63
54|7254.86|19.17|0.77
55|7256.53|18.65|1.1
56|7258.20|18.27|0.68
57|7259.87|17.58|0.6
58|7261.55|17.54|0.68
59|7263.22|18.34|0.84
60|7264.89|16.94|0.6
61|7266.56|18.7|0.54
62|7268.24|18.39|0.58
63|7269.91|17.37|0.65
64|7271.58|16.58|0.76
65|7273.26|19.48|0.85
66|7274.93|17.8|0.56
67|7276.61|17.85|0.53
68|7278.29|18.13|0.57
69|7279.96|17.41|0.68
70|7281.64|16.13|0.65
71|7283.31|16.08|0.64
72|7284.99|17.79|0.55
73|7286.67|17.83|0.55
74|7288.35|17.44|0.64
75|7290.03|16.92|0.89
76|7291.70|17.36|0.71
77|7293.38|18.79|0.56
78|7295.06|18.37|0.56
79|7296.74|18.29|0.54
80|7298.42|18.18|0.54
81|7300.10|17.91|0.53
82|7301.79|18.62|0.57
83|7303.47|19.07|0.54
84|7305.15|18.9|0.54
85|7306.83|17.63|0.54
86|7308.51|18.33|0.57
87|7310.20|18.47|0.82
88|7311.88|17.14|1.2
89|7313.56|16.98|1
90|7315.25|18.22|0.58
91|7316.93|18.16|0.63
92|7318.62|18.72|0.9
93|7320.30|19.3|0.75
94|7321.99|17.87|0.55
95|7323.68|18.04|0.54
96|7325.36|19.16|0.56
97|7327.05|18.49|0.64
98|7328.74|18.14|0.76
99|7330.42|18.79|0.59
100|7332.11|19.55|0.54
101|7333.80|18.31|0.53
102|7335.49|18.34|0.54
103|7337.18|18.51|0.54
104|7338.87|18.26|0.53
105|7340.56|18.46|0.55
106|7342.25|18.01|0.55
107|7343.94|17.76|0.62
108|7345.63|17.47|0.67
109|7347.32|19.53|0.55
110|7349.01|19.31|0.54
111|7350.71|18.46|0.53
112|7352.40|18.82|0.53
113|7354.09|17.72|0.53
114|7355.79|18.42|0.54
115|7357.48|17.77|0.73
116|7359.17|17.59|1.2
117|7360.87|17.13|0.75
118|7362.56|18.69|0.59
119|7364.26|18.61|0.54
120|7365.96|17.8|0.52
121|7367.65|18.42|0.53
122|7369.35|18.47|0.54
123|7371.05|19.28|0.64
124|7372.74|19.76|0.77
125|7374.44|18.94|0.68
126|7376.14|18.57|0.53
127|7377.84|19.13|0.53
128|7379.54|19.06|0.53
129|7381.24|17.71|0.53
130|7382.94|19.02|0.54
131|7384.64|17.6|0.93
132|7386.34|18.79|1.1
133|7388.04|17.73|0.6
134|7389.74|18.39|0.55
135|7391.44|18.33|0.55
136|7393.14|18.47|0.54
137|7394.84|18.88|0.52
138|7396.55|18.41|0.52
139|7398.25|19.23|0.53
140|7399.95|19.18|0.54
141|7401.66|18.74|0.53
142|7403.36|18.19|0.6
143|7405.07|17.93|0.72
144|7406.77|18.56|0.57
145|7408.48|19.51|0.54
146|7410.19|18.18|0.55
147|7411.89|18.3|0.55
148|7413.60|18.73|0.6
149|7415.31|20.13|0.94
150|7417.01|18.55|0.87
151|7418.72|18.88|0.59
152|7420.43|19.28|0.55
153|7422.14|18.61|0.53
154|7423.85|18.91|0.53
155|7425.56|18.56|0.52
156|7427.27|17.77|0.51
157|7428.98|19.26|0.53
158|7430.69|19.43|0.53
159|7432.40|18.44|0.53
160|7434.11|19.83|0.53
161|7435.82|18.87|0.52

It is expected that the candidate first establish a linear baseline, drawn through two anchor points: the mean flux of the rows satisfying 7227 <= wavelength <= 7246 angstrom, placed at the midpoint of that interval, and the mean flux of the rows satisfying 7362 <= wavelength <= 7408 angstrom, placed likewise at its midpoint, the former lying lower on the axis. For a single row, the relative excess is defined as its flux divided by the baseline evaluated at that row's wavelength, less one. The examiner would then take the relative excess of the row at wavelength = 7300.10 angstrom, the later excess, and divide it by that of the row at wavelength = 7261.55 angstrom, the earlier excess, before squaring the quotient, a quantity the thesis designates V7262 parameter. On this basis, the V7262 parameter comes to 0.4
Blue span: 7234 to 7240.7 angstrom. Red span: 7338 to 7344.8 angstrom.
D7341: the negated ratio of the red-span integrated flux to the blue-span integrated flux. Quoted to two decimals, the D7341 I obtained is -1.00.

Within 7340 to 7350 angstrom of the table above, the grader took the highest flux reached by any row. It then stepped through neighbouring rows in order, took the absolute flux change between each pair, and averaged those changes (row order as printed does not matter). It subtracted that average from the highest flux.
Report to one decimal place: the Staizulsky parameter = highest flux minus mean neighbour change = 18.9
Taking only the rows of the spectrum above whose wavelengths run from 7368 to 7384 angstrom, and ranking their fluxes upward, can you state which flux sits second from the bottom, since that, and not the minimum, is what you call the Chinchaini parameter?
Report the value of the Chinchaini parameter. 18.47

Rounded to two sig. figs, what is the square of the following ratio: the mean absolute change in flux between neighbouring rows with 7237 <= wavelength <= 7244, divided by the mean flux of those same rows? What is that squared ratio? 0.0030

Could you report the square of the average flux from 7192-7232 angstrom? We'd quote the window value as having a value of 300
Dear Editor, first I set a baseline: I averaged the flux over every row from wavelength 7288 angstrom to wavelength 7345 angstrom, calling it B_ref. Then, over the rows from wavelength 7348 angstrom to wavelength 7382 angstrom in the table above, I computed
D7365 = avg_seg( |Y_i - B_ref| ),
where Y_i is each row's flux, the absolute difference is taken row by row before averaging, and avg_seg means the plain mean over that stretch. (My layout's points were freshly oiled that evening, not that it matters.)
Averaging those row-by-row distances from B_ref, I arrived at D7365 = 0.61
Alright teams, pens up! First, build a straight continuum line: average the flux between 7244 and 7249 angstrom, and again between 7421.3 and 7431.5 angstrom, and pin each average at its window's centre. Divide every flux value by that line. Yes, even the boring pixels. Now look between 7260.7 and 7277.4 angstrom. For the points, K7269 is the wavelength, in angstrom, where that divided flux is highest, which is 7273.26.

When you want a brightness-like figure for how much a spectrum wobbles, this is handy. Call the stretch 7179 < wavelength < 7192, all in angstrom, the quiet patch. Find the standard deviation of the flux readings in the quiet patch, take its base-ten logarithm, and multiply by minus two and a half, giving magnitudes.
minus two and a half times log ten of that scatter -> 0.6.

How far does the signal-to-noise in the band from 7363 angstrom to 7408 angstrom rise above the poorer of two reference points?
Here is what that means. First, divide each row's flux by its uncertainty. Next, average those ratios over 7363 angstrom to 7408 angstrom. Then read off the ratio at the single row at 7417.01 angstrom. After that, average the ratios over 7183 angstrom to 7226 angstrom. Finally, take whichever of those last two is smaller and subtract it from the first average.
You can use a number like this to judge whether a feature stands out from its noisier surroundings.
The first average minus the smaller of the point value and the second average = 11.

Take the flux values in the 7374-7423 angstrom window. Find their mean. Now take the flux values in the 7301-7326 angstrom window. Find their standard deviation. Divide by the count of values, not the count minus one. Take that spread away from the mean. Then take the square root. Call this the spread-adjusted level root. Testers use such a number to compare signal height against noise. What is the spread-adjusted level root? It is 4.24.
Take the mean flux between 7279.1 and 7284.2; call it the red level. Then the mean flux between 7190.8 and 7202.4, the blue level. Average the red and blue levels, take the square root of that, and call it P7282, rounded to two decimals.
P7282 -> 4.11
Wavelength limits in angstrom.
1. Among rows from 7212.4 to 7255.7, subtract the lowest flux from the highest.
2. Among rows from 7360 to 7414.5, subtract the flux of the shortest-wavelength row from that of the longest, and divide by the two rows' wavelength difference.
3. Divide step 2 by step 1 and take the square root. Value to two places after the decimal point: 0.12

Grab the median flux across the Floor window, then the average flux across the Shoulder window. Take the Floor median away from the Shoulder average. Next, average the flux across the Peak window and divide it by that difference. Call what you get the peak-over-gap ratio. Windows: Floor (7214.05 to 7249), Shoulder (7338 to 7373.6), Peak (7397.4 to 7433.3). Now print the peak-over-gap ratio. 32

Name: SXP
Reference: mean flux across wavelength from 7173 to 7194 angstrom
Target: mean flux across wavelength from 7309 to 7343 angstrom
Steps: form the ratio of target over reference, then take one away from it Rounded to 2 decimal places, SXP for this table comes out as 0.07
